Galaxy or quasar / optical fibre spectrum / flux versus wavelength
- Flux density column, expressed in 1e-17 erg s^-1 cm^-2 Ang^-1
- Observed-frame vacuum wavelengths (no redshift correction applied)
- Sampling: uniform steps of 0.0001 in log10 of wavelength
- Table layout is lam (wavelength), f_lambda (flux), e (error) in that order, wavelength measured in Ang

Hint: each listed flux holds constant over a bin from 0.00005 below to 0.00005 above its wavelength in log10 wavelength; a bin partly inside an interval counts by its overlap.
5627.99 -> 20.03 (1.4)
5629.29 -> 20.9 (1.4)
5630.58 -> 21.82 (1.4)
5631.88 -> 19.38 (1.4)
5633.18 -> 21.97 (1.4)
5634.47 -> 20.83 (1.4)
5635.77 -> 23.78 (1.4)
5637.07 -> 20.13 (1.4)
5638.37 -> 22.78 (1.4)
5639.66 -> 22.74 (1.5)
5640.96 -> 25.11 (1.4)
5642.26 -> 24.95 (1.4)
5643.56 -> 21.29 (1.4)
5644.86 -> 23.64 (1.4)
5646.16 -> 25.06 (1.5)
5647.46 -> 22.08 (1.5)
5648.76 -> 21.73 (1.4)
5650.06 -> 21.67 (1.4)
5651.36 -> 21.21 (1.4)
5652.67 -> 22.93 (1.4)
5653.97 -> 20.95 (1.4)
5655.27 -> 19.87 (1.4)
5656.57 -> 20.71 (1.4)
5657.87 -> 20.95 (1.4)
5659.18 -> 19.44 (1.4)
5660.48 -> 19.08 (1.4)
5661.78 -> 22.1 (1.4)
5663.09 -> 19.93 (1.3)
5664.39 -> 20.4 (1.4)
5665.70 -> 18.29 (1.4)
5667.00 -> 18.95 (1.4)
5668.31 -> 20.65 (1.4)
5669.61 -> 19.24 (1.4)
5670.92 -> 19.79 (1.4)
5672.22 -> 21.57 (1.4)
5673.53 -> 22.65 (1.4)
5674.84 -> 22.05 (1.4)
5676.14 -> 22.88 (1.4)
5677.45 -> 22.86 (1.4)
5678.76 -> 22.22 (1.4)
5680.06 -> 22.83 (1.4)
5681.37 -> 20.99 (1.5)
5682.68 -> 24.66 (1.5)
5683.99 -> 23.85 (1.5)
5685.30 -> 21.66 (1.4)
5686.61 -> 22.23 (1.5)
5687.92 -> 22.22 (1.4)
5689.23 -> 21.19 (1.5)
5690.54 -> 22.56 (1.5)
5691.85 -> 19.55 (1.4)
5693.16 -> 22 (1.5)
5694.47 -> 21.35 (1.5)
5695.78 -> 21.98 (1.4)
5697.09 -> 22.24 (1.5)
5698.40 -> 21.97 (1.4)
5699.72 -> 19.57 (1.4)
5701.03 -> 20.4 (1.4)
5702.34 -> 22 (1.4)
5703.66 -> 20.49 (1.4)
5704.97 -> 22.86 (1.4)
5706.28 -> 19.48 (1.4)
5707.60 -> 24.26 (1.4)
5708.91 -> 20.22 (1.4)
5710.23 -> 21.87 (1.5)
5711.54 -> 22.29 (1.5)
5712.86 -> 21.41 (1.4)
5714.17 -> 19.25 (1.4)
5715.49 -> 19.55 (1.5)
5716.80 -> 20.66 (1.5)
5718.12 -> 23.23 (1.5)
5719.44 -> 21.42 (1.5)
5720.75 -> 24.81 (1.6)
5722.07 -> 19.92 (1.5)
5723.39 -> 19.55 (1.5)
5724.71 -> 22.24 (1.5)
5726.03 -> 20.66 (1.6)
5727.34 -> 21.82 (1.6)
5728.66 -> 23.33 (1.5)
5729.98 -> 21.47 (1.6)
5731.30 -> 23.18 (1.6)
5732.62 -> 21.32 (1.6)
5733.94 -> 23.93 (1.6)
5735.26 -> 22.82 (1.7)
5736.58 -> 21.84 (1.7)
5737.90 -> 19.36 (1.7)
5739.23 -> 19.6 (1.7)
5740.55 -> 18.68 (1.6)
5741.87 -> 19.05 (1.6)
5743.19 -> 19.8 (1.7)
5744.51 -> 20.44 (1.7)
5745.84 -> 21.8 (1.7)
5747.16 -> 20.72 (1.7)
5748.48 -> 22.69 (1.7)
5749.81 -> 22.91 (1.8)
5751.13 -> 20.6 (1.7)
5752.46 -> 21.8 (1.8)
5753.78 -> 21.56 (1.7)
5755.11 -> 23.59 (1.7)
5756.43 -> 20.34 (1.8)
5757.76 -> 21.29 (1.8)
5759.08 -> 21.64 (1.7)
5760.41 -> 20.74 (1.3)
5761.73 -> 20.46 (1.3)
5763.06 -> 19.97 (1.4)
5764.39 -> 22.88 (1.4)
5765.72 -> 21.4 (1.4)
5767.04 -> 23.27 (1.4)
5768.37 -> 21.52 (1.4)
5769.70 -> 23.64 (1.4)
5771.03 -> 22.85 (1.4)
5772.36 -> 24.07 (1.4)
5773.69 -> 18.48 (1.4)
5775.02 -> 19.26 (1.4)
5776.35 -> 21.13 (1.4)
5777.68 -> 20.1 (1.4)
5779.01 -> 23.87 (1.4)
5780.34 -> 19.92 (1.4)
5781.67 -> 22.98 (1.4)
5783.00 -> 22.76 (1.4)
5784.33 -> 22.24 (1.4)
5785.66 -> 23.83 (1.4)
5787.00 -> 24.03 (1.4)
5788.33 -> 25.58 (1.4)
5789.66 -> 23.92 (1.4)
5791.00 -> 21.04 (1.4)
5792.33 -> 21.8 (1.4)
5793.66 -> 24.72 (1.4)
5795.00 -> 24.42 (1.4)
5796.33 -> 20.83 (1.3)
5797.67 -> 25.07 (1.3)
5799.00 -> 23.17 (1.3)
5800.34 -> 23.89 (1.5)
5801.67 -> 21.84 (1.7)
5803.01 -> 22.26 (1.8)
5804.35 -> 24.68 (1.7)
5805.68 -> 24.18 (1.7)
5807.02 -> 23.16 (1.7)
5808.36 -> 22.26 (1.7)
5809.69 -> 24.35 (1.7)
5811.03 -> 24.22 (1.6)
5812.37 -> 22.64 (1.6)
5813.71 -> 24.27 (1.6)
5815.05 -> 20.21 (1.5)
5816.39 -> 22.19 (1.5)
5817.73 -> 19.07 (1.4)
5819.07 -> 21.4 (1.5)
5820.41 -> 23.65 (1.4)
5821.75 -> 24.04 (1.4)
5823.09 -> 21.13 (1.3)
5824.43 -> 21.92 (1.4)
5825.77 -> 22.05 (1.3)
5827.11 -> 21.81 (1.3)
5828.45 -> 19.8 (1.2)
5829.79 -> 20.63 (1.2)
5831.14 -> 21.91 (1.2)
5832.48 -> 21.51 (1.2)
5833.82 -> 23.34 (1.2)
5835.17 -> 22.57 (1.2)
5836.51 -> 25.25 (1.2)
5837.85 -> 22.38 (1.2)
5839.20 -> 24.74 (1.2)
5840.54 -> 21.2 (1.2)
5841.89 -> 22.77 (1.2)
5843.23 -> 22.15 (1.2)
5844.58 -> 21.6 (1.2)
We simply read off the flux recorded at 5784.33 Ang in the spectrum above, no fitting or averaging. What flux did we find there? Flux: 22.24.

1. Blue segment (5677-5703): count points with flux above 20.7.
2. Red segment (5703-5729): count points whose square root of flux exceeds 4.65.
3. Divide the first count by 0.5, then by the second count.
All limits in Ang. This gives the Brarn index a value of 3.8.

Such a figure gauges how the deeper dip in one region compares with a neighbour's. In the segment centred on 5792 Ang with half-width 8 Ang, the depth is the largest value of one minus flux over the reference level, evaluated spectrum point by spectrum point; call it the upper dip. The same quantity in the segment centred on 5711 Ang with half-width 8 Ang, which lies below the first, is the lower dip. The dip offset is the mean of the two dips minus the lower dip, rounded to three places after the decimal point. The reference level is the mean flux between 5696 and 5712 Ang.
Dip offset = -0.037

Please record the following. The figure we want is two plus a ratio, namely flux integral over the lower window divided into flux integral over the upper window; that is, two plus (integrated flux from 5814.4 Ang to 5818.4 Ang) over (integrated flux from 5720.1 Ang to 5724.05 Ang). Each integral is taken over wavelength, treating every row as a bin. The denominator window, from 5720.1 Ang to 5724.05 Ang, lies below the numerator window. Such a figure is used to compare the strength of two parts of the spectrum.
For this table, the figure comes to 2.97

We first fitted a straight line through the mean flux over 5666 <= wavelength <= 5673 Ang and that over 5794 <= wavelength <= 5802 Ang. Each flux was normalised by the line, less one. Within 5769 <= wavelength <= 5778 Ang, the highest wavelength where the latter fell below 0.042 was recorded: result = 5777.68 Ang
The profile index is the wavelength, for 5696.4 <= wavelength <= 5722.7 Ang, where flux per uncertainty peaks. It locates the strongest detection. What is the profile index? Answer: 5707.60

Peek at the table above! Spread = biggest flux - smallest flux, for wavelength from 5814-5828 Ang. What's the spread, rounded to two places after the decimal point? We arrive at 4.97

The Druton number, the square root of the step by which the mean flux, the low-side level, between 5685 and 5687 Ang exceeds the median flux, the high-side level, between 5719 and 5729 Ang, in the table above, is 0.6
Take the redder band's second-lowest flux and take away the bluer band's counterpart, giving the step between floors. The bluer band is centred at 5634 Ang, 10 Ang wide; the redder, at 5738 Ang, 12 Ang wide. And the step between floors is -1.1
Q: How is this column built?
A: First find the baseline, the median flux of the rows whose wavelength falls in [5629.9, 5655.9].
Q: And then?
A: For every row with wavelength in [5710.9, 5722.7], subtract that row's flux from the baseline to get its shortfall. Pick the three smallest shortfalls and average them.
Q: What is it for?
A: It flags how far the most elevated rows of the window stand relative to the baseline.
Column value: -1.55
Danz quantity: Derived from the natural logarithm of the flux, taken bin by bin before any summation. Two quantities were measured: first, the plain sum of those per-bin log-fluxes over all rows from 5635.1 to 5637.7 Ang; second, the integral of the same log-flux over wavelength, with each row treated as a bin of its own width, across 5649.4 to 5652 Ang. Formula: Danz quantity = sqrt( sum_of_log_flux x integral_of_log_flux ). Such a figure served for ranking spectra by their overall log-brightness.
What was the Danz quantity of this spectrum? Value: 7.02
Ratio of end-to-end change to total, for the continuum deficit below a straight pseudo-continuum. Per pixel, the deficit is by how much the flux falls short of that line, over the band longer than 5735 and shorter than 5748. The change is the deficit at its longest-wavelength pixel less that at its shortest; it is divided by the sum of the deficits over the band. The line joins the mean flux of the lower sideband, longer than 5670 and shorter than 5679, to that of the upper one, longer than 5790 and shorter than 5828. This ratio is 0.11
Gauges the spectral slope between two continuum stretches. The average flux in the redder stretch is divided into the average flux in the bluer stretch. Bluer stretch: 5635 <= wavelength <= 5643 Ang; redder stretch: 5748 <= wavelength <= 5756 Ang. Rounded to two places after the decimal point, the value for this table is 1.05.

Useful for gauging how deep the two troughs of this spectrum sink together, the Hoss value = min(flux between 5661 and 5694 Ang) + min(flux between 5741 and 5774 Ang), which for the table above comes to 36.8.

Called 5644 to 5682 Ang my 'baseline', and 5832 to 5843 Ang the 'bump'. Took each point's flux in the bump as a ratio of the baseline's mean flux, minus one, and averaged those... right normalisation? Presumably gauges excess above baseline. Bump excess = 0.080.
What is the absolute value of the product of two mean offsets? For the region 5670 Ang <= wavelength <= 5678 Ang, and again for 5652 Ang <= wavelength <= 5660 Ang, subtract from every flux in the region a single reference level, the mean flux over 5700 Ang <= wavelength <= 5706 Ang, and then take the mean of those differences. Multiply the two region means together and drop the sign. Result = 0.3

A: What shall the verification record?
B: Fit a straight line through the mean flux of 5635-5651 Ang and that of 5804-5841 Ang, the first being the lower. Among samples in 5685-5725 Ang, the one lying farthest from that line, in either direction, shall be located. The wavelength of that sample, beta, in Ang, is 5714.17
